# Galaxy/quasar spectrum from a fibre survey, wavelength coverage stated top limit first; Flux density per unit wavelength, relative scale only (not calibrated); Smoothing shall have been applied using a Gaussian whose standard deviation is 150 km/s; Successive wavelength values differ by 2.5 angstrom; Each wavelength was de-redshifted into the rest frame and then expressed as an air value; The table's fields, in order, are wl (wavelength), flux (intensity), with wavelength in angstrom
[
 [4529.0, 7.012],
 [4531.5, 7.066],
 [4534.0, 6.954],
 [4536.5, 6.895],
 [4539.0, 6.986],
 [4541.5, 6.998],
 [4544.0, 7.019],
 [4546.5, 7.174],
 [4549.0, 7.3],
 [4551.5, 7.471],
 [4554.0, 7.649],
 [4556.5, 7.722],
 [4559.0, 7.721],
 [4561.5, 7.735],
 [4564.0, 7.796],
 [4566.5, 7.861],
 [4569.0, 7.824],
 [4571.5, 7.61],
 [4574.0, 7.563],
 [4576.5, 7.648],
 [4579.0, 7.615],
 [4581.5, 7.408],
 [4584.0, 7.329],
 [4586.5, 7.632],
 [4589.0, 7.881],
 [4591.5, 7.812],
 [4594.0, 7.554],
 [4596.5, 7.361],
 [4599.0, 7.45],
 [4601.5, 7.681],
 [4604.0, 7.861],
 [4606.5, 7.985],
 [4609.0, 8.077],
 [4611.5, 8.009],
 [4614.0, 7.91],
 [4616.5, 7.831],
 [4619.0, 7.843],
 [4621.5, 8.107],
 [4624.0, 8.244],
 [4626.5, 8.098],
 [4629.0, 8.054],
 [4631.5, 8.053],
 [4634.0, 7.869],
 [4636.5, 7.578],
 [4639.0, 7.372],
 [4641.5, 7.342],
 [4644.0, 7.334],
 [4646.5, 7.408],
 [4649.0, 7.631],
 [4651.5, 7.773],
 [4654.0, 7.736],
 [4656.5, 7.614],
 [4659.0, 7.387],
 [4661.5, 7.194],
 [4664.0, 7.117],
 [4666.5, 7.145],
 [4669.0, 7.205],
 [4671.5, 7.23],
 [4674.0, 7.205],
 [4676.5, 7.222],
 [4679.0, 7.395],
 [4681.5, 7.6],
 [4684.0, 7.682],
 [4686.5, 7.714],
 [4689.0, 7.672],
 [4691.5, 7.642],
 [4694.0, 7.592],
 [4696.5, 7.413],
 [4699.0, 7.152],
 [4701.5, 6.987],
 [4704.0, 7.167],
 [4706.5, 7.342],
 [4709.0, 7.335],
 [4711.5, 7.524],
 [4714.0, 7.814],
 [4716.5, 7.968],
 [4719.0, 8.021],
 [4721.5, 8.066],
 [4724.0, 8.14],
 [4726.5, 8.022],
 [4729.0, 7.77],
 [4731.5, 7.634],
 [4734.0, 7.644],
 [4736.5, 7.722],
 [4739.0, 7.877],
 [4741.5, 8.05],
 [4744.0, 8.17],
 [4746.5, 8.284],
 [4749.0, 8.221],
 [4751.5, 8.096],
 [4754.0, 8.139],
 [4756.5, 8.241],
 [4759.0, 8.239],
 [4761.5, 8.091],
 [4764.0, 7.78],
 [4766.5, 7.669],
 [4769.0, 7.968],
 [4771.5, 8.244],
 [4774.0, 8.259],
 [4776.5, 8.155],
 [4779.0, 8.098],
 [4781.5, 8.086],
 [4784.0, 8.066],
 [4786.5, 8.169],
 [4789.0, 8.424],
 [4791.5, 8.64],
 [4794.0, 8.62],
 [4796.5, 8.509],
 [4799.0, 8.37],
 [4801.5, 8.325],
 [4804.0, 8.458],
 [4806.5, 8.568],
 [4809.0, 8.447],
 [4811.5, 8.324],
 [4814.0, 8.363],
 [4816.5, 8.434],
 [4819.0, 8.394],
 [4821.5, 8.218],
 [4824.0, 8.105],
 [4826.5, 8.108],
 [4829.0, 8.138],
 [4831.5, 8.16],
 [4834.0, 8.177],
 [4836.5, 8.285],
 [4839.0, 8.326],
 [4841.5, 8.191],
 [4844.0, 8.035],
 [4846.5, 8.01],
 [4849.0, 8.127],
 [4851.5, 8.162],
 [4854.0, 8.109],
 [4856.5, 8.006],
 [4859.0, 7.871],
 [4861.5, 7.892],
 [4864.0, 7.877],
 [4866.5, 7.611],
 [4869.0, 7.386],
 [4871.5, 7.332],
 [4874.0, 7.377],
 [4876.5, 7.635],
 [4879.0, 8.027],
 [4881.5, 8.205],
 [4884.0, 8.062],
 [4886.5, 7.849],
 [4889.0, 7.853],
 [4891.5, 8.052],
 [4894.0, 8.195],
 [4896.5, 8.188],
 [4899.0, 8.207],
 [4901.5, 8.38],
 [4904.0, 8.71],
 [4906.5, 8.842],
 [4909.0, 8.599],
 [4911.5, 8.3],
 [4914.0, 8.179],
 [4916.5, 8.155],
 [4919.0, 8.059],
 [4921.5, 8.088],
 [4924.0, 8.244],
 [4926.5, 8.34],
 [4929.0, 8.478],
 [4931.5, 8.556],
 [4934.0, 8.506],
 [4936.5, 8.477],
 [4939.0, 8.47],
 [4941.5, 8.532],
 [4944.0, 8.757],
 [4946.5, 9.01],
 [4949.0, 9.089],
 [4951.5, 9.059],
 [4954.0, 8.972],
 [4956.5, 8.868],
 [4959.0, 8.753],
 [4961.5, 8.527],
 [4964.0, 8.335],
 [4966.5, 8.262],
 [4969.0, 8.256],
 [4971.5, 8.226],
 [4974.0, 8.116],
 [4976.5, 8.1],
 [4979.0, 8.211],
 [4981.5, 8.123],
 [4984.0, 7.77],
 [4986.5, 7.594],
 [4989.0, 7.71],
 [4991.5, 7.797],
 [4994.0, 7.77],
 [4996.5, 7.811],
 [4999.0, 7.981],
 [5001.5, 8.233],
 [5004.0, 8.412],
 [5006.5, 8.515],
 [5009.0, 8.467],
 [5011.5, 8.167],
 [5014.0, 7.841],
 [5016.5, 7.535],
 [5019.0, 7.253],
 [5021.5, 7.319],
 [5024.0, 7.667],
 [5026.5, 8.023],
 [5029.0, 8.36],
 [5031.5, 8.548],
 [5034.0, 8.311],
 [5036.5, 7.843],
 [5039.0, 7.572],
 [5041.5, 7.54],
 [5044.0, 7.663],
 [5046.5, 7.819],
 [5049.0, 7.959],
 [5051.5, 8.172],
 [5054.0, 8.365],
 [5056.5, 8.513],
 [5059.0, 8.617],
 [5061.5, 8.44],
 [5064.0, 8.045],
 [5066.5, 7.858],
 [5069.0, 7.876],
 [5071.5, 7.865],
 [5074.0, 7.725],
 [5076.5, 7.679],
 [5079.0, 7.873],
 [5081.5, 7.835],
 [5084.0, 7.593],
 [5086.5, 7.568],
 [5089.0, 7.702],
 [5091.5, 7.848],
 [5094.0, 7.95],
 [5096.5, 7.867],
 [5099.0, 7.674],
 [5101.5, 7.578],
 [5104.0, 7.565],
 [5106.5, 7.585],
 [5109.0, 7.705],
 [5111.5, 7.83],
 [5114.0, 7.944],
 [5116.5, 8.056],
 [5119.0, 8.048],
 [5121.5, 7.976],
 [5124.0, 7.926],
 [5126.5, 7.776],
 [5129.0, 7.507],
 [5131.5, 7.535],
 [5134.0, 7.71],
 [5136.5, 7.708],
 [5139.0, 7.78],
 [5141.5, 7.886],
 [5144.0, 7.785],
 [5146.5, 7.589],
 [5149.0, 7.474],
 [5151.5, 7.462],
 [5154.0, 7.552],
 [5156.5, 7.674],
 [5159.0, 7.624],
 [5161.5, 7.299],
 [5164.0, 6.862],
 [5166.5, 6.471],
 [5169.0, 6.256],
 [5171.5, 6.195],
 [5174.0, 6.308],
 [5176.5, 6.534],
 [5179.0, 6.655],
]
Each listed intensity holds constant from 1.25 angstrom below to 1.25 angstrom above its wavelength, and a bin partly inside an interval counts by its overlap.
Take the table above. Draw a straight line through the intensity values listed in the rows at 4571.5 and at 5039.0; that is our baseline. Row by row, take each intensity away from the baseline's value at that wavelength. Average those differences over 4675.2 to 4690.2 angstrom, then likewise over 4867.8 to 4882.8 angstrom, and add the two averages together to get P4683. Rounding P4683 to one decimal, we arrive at 0.0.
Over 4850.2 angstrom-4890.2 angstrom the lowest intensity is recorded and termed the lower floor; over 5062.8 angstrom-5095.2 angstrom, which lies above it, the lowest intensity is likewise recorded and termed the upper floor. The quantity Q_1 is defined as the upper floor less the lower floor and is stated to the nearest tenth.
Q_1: 0.2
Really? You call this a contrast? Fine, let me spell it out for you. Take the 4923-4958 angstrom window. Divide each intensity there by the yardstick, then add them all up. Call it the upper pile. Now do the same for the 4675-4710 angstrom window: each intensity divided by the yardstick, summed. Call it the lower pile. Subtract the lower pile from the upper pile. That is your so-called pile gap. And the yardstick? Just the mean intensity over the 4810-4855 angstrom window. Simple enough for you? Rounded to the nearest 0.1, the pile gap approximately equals 2.1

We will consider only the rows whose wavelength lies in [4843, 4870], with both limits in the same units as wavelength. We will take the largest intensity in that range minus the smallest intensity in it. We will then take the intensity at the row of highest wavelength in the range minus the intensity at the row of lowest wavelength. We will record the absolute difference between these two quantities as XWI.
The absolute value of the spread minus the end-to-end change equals 1.4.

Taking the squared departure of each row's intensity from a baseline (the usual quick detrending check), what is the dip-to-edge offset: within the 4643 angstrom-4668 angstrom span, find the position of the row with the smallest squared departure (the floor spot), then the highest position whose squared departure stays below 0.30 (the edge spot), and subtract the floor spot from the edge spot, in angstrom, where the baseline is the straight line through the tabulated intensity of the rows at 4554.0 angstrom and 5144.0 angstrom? 17.5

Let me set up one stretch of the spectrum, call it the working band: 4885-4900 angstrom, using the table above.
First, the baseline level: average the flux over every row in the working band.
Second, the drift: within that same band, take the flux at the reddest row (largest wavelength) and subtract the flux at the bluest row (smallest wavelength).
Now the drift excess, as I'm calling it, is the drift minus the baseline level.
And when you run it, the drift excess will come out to -7.7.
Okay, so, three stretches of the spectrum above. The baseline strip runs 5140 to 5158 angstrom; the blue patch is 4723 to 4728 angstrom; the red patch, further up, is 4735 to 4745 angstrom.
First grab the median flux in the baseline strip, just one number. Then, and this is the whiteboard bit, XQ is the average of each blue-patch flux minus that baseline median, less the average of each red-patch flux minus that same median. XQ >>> 0.1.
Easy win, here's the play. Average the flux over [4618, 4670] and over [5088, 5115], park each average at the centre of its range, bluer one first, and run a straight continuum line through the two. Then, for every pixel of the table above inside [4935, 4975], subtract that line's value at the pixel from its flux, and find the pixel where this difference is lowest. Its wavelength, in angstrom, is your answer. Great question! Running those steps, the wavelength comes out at 4974.0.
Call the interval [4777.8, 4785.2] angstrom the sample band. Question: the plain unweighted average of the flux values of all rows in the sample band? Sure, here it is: 8.08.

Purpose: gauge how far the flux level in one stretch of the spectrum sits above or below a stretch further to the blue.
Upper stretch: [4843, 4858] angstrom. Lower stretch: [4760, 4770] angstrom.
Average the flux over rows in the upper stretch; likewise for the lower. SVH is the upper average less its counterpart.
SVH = 0.2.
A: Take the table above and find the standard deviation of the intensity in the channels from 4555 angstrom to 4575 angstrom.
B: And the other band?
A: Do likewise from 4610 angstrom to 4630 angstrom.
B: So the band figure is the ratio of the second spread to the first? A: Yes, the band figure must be 1.4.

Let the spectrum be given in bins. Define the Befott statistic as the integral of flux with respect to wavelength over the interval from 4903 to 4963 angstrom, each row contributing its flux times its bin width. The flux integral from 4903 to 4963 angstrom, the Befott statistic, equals 514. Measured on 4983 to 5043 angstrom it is 475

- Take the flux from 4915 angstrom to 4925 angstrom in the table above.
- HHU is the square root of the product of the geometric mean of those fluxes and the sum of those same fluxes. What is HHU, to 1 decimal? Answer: 16.3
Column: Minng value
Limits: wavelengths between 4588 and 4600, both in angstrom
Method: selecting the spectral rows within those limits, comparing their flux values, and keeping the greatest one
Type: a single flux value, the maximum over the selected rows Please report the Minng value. 7.881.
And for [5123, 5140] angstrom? 7.926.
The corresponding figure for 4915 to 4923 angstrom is 8.155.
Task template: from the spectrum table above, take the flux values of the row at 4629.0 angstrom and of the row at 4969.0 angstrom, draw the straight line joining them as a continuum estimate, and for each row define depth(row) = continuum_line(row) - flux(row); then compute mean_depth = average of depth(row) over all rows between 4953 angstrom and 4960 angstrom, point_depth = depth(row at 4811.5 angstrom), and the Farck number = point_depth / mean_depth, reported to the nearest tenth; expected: 0.3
